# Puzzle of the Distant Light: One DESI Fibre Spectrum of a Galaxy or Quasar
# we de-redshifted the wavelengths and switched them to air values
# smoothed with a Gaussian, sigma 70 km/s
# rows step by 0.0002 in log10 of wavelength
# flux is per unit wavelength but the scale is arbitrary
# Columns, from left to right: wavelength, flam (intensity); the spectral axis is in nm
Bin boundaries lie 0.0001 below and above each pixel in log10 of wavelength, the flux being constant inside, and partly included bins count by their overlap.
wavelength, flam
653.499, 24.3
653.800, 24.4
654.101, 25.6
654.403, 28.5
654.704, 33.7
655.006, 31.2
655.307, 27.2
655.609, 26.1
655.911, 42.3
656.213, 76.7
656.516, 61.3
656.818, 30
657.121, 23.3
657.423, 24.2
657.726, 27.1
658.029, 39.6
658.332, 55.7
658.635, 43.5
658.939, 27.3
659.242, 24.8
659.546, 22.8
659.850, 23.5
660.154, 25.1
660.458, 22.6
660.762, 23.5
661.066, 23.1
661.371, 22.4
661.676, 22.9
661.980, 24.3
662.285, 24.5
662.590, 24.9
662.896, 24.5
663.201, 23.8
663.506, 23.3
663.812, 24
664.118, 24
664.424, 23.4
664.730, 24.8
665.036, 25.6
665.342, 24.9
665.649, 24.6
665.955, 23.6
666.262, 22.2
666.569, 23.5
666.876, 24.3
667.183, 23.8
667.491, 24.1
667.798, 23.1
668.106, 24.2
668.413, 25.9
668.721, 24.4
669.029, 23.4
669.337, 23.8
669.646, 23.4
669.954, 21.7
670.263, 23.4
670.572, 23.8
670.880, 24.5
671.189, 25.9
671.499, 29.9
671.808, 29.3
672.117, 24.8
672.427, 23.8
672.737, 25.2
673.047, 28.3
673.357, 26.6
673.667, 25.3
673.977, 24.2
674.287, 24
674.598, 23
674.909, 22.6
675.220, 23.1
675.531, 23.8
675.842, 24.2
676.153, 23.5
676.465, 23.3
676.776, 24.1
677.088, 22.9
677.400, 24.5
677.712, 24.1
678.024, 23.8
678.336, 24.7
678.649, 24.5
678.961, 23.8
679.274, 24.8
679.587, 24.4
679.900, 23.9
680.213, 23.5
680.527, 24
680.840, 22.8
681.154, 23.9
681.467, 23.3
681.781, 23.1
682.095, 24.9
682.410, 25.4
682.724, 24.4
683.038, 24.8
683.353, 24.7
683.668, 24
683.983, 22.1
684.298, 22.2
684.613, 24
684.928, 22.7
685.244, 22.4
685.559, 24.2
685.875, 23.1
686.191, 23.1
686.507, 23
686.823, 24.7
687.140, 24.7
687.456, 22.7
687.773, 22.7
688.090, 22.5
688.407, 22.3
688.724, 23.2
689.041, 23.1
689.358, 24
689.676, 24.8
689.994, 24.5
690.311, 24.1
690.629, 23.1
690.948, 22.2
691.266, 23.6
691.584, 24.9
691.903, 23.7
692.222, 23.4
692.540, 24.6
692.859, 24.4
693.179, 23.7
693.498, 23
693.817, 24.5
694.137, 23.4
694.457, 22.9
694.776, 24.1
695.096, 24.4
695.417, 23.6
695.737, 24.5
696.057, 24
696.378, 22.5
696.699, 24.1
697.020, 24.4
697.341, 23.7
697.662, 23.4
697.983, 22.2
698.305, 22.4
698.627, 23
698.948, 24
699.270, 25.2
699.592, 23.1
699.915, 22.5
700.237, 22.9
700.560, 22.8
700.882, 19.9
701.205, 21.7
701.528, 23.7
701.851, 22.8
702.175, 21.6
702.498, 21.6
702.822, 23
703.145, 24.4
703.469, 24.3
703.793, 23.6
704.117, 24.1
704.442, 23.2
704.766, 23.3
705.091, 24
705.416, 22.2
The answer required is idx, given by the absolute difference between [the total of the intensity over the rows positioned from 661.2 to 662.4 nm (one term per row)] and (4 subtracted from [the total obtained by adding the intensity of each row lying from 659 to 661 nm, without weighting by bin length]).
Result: 44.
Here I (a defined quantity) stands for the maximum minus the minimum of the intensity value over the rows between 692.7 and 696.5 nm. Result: 2.0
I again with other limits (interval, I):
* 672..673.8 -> 4.5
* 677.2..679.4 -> 1.0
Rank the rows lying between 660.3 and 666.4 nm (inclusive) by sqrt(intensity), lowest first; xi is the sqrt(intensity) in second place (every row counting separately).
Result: 4.73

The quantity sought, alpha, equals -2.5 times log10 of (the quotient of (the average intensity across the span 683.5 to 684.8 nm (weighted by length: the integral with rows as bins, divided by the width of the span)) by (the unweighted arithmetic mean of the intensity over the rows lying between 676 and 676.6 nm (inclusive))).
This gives 0.01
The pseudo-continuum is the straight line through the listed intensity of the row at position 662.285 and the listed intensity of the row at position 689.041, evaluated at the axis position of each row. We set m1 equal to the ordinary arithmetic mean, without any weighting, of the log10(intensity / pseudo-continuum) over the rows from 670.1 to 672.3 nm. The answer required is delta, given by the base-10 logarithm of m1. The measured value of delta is -1.50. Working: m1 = 0.031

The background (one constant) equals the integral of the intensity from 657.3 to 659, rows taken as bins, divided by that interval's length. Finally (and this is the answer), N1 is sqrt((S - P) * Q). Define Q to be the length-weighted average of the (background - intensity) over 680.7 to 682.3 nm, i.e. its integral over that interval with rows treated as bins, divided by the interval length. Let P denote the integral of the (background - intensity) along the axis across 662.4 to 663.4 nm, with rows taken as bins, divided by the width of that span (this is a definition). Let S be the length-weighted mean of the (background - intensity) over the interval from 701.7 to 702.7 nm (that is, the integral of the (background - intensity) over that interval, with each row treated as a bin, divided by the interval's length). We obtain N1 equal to 5.5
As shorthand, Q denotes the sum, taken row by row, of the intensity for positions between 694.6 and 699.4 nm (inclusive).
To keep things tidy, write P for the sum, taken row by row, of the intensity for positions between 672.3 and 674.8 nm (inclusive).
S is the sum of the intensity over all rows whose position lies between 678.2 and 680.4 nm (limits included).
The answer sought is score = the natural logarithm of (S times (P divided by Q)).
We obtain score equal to 4.6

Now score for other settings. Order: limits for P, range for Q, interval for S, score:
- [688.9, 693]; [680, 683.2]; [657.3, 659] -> 5.6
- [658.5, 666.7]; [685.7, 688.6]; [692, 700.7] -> 7.6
